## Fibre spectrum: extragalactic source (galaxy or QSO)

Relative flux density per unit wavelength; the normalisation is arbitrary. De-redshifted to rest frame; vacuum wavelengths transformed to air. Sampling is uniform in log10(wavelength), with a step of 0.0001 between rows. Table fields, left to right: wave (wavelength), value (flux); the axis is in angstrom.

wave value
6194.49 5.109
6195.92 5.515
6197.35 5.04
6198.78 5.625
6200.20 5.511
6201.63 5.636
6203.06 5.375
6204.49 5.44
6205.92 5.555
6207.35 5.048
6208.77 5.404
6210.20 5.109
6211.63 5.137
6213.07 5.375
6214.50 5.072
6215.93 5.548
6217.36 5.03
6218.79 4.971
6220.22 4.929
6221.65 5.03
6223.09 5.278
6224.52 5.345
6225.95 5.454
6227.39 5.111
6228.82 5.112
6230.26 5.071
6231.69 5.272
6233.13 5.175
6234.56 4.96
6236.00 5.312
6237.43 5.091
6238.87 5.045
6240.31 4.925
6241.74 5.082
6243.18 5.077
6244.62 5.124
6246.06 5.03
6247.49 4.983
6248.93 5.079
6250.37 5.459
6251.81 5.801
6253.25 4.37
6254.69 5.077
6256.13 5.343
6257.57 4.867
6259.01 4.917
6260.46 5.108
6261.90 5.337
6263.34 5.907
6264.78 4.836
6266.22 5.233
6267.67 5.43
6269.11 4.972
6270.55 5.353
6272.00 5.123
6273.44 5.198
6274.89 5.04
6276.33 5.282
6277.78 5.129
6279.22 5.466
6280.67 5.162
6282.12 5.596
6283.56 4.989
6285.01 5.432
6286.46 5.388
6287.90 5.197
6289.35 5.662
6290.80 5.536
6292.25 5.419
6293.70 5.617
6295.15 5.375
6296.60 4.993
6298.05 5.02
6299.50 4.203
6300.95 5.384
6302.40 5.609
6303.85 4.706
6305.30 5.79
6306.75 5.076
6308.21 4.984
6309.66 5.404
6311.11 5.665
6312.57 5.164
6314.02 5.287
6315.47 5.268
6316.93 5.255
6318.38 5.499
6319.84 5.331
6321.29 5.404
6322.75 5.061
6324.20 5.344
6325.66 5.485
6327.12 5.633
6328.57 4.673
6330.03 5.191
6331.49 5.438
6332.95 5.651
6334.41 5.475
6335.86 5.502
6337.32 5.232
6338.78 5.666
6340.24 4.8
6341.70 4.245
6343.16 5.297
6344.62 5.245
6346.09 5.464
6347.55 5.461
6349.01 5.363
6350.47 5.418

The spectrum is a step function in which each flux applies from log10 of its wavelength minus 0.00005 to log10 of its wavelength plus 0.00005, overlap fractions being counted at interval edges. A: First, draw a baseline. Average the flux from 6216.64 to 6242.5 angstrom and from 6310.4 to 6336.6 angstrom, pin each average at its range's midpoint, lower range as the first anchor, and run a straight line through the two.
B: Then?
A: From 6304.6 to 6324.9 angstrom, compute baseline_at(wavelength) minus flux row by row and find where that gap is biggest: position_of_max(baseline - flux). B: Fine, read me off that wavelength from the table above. 6308.21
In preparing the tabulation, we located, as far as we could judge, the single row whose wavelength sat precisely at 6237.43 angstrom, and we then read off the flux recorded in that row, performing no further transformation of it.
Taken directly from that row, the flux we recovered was 5.091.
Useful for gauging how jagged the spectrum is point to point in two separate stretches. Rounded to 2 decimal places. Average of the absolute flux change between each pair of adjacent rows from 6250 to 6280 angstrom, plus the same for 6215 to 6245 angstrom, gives 0.55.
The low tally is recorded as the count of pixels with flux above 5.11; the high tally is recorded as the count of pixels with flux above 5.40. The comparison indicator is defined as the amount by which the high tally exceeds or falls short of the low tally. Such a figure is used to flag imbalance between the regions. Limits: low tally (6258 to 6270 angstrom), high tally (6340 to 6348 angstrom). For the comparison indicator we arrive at -2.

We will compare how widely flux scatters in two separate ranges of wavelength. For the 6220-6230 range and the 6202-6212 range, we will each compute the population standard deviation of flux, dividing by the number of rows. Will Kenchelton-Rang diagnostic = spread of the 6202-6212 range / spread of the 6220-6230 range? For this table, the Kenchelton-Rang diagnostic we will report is 1.0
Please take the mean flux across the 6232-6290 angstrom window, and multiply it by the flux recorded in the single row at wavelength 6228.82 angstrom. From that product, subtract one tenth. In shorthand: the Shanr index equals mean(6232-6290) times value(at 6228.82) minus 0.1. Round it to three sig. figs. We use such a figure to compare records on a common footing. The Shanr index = 26.4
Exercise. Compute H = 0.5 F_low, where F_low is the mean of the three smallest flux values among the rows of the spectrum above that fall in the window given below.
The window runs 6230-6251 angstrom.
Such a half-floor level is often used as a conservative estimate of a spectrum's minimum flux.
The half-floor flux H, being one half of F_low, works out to 2.48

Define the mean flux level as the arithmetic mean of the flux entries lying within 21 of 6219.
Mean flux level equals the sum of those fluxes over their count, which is 5.24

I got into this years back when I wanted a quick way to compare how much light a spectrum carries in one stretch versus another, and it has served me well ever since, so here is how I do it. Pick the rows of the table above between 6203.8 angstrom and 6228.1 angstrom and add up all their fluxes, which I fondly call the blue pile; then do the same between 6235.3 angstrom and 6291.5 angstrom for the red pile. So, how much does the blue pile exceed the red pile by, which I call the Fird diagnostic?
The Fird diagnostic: -114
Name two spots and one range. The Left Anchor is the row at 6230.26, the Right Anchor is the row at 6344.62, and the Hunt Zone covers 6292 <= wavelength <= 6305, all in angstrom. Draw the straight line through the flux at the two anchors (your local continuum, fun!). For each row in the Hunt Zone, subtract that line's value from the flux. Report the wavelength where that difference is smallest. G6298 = 6299.50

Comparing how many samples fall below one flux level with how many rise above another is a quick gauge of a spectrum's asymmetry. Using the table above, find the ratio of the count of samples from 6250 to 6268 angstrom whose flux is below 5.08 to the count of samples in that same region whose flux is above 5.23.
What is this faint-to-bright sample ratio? 0.71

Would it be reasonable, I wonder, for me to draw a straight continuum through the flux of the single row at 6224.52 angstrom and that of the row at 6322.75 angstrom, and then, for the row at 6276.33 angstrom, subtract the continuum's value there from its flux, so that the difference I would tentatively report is 0.1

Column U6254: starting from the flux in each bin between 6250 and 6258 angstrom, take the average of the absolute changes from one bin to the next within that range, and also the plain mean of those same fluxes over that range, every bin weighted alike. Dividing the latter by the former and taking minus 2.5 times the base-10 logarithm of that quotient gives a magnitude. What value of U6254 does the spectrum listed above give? -2.3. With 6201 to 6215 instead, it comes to -3.4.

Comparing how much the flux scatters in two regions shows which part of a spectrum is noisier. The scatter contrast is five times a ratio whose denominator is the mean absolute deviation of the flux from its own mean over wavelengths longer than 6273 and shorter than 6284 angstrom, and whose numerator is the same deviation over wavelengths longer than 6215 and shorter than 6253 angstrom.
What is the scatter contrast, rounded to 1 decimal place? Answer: 5.1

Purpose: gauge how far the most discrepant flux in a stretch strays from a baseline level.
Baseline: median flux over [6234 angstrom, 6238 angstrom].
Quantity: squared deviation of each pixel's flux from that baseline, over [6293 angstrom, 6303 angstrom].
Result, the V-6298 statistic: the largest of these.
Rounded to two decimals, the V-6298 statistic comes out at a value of 0.79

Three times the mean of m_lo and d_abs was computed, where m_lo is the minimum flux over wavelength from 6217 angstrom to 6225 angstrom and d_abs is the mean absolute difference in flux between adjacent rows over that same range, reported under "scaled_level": 7.55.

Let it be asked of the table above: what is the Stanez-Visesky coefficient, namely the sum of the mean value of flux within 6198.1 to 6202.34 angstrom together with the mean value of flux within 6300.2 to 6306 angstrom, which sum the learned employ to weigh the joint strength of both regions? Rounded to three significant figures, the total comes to 11.0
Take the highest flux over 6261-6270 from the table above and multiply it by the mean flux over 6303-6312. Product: 31.1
